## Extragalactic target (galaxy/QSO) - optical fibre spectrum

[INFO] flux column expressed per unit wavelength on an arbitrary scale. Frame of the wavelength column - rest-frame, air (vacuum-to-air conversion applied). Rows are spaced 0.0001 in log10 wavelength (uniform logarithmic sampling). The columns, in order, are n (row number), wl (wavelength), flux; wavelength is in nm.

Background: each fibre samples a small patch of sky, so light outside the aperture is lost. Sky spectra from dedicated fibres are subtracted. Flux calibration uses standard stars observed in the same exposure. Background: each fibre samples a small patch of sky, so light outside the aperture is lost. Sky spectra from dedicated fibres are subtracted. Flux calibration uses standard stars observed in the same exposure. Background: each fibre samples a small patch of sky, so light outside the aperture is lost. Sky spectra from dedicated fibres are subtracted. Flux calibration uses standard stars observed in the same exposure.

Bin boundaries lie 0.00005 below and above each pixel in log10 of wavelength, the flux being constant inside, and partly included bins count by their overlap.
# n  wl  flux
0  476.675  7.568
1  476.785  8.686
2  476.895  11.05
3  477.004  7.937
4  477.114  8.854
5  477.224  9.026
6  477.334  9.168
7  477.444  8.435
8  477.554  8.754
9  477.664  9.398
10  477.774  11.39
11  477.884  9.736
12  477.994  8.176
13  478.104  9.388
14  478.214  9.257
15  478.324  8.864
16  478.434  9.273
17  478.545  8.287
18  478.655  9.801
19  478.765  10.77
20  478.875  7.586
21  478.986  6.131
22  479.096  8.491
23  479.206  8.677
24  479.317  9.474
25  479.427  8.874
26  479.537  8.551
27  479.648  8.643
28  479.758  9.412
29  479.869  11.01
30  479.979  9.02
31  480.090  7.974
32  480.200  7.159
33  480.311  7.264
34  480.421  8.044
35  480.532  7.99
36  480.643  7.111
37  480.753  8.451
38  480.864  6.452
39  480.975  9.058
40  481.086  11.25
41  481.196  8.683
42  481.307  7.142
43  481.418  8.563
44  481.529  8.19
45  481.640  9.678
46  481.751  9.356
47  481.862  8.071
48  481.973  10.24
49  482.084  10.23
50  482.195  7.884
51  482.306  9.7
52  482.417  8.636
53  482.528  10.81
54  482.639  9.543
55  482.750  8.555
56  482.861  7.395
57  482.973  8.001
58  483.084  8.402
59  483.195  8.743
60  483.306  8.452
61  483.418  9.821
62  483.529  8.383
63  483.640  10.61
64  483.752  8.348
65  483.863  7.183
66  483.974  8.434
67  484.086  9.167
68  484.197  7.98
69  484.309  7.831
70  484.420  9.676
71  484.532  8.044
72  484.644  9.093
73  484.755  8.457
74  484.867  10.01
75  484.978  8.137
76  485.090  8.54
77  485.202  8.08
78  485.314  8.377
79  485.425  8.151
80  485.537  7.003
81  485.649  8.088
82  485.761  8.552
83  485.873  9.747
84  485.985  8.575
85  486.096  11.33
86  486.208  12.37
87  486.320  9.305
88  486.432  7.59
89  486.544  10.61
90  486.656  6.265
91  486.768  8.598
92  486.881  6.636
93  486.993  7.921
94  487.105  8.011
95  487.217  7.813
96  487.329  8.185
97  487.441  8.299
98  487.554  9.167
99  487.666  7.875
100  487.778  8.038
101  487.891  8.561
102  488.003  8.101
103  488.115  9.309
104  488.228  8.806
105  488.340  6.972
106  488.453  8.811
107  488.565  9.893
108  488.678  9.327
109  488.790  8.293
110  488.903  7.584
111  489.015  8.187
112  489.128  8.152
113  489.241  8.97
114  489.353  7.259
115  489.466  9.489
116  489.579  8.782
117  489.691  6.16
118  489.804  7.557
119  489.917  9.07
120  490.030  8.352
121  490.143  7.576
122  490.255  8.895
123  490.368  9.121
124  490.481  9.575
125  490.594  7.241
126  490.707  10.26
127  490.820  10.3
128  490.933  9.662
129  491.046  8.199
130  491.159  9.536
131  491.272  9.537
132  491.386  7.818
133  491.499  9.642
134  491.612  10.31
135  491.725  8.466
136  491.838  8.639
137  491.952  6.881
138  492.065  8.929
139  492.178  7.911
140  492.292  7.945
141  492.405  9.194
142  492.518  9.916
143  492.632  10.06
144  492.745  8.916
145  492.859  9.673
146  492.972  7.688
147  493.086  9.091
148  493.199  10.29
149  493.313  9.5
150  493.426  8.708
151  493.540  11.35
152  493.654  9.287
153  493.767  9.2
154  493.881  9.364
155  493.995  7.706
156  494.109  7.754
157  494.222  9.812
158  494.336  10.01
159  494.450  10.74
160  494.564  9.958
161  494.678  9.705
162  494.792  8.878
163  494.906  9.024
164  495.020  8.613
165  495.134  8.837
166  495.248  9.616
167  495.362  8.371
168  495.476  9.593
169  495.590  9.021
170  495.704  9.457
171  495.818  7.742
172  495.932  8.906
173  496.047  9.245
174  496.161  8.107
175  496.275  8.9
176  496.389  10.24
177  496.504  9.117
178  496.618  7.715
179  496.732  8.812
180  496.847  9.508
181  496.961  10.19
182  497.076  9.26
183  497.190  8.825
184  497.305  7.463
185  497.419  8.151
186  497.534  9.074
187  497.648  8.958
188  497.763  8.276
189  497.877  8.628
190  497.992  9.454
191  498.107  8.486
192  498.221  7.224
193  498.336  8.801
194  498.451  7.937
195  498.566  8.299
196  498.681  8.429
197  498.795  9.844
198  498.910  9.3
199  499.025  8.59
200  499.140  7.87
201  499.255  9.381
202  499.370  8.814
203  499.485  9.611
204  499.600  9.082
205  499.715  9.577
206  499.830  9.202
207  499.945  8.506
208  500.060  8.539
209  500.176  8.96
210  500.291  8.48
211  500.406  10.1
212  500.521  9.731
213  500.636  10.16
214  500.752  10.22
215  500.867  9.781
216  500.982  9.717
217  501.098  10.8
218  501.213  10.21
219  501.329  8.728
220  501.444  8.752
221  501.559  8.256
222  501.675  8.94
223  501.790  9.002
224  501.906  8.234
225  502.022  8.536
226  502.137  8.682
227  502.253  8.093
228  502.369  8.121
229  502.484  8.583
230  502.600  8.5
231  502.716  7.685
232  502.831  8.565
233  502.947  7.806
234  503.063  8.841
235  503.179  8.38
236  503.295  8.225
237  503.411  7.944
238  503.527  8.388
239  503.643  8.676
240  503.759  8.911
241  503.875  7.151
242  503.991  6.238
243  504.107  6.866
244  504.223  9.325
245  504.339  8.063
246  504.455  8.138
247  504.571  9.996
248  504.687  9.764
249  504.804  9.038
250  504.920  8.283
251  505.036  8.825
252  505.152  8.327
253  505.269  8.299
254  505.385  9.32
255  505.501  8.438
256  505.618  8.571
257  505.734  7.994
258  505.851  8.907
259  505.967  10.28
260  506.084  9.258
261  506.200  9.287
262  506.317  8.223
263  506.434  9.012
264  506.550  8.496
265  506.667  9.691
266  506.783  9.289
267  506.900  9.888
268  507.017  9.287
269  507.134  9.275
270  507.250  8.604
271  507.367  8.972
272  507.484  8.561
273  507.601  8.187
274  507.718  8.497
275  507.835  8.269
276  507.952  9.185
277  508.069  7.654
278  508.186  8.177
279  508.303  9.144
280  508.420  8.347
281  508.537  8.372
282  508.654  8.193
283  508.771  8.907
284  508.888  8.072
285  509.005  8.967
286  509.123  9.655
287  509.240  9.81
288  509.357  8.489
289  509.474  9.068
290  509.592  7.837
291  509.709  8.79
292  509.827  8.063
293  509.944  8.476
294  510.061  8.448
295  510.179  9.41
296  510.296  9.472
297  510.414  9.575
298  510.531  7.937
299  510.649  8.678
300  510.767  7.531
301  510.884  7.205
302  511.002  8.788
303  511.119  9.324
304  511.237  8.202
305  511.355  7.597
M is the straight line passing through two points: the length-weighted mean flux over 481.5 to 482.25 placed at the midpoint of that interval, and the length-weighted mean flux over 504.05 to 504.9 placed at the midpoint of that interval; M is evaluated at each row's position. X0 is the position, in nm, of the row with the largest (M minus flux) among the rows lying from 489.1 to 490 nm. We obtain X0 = 489.691 nm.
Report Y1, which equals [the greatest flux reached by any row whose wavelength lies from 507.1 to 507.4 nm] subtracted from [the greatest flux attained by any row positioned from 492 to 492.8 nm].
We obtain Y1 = 0.8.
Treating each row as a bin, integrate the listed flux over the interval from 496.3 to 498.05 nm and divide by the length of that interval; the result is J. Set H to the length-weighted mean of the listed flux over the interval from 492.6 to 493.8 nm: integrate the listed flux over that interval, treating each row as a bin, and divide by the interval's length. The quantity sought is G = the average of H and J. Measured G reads 9.17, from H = 9.43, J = 8.91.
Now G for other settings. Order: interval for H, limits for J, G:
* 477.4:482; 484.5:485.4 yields 8.67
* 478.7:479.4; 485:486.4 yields 8.76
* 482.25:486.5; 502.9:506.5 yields 8.68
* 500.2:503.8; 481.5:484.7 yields 8.86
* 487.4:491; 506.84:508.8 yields 8.61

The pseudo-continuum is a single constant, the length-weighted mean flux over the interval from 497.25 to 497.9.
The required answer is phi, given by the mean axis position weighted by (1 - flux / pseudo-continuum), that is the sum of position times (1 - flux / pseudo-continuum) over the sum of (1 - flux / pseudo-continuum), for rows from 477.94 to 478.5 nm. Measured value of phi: 478.28 nm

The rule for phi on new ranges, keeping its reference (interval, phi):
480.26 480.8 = 480.48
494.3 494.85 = 494.51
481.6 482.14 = 481.90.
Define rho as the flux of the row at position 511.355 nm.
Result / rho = 7.597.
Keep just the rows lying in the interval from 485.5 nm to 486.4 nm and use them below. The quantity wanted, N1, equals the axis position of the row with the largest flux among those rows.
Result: 486.208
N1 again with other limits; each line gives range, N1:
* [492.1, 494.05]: 493.540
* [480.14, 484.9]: 481.086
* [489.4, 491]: 490.820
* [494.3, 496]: 494.450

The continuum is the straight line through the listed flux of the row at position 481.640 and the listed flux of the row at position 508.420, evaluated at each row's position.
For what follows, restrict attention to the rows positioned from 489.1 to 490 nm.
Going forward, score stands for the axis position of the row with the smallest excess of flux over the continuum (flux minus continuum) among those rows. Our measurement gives 489.691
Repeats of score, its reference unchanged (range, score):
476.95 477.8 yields 477.004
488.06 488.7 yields 488.340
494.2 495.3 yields 495.020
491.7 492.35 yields 491.952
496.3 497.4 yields 497.305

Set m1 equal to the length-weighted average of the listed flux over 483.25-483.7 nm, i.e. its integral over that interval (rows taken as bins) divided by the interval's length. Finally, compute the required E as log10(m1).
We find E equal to 0.97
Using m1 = 9.30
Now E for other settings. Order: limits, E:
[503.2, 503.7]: 0.92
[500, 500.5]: 0.96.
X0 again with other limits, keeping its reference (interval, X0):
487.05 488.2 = 487.217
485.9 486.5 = 486.432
